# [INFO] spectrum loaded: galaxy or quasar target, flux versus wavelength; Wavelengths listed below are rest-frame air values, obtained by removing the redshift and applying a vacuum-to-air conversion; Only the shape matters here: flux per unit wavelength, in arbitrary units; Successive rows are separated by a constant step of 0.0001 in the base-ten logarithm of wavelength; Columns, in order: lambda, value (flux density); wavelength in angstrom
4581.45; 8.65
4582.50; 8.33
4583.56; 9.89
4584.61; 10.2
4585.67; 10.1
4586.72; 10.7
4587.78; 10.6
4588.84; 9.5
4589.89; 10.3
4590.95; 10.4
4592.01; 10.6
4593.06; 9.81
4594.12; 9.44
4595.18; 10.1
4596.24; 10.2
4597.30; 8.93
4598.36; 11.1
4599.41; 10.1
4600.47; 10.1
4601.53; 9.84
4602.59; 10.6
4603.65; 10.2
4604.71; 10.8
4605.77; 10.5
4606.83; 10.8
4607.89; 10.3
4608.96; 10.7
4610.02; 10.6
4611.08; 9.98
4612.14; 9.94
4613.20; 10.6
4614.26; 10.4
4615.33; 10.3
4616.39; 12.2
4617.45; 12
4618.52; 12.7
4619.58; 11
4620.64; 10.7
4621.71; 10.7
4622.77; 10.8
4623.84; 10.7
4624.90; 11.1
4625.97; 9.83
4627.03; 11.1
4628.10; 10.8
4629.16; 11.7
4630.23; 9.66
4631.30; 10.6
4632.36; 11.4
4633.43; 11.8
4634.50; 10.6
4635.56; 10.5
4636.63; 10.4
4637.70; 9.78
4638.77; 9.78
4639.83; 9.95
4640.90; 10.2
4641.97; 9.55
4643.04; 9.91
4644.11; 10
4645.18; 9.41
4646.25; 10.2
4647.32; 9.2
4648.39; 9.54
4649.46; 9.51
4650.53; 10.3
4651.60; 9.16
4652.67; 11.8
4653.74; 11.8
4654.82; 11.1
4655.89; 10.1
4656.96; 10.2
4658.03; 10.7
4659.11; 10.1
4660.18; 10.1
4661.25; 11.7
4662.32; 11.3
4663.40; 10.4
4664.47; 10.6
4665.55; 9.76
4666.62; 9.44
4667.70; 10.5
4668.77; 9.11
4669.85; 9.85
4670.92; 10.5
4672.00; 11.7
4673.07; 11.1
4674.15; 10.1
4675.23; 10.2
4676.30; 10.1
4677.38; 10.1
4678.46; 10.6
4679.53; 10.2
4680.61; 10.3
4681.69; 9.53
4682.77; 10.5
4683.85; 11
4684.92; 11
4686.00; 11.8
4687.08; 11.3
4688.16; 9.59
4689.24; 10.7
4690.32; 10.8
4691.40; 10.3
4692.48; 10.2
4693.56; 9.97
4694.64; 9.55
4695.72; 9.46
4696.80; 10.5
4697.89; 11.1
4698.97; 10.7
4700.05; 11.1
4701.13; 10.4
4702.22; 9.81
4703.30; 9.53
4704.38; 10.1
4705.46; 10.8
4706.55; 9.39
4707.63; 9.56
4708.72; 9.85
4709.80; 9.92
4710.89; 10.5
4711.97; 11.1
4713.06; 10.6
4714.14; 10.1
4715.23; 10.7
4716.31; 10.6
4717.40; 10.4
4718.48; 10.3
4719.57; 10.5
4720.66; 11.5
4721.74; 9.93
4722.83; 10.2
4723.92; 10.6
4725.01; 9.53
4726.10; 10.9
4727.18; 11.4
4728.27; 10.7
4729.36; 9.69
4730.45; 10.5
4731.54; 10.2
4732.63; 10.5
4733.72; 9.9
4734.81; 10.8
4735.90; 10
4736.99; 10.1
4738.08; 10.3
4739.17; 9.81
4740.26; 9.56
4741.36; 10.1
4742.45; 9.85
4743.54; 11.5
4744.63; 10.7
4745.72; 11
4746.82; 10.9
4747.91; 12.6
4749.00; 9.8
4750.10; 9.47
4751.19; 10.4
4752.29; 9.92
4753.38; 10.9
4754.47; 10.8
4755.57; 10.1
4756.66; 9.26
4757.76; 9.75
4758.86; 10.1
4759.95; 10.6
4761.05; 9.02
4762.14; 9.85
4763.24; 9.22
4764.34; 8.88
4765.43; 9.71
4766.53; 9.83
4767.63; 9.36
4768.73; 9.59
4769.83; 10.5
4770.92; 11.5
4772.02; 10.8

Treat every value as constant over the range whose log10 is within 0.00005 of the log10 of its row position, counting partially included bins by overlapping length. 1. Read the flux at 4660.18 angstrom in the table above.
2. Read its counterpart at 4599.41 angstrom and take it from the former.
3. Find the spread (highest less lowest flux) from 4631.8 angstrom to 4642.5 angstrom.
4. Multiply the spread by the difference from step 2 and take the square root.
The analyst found 0.00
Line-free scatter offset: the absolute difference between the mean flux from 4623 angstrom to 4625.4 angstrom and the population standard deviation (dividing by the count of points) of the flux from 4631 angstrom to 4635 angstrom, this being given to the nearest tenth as 10.4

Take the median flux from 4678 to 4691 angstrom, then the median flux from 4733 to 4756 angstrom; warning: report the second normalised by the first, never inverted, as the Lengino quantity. 0.95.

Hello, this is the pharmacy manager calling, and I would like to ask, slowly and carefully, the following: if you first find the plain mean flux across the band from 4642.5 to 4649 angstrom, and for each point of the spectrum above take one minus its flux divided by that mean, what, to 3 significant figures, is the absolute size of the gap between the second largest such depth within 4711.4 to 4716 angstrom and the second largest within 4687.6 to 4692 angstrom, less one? -0.969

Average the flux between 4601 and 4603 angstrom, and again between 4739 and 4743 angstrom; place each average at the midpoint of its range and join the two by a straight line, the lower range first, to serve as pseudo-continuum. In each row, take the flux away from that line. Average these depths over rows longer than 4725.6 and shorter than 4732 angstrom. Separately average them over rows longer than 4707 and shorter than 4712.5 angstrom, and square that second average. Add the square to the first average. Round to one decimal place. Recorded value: -0.6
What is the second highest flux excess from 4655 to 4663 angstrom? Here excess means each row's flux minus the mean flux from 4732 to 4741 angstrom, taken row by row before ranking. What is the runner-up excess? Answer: 1.2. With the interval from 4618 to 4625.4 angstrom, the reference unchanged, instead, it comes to 1.0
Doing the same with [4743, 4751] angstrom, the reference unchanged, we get 1.4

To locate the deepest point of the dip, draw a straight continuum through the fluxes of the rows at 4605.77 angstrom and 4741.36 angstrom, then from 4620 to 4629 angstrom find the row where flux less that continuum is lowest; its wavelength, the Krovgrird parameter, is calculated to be 4625.97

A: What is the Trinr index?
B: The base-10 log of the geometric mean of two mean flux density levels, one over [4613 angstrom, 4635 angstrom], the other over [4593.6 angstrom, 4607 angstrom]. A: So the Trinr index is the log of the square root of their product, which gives 1.02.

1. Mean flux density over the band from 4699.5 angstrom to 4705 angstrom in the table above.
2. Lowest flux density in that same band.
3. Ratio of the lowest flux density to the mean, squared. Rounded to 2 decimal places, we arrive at 0.87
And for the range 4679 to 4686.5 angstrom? 0.81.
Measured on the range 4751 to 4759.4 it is 0.83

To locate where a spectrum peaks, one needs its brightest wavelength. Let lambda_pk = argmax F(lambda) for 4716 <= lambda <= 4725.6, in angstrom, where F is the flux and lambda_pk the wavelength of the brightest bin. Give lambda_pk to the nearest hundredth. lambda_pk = 4720.66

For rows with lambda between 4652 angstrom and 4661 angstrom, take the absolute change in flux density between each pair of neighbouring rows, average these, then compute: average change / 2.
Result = 0.21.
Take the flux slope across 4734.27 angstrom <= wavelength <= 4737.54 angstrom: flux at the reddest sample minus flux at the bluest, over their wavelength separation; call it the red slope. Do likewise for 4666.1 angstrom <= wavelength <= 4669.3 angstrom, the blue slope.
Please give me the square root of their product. 0.22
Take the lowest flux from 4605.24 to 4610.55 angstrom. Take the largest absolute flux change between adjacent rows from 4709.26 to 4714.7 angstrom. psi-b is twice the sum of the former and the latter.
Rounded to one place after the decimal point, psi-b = 21.8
